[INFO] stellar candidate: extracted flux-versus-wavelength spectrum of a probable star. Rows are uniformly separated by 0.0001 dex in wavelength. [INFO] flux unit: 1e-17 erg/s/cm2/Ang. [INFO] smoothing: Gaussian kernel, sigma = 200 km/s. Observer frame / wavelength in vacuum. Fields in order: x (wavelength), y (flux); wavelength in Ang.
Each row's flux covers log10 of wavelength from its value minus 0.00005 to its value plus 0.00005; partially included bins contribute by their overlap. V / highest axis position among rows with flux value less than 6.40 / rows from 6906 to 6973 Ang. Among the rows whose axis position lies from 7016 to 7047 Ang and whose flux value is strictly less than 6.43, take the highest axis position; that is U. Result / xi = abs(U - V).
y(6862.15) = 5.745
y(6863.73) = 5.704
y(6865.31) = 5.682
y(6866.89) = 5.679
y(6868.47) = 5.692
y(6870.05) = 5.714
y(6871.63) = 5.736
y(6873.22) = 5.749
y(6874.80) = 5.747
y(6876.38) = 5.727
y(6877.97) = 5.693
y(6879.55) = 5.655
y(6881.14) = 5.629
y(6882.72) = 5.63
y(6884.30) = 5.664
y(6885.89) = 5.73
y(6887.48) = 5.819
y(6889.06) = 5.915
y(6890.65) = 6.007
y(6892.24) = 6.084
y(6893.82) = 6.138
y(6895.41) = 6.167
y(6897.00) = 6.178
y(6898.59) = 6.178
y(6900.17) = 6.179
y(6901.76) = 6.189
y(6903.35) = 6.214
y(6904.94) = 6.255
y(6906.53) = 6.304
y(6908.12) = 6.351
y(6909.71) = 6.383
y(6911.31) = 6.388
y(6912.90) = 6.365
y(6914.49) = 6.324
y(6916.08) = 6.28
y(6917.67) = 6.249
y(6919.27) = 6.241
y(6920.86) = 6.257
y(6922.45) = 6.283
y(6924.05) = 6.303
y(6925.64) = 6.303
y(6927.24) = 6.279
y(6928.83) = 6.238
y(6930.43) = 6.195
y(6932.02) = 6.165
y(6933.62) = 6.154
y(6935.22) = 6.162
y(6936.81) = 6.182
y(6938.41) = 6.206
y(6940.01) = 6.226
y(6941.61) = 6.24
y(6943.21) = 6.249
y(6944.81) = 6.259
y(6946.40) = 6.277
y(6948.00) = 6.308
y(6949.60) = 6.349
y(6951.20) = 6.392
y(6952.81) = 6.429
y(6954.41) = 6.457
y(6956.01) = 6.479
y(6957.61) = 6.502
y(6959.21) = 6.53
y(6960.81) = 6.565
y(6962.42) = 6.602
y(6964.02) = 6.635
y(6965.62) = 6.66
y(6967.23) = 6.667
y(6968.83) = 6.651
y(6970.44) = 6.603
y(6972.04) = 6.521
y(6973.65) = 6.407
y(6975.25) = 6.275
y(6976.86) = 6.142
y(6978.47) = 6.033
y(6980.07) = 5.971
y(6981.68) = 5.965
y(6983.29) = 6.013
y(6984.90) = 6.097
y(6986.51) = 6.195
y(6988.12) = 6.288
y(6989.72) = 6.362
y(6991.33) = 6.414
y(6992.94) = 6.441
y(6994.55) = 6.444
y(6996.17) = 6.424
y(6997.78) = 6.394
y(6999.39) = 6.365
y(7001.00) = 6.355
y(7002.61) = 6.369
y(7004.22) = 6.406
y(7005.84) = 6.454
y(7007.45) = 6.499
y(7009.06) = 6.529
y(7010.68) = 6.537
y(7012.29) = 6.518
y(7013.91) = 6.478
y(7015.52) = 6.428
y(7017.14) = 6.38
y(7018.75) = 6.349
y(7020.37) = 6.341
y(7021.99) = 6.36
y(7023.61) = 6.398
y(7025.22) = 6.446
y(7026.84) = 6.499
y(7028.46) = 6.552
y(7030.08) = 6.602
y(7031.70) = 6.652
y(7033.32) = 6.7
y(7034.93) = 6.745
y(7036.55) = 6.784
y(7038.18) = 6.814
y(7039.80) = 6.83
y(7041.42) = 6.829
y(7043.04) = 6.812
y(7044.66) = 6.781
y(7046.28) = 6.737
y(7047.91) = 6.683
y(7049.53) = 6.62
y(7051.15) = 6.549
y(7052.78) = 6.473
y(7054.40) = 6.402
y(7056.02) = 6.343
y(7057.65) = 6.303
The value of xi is 72.4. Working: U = 7023.61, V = 6951.20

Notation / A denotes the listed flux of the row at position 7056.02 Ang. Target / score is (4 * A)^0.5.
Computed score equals 5.04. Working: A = 6.343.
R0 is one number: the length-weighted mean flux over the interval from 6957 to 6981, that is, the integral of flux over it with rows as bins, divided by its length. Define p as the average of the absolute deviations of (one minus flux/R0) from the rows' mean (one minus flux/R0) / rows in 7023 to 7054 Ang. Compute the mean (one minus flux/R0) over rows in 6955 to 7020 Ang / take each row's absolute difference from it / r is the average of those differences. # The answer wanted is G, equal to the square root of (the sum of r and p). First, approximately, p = 0.018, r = 0.022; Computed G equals 0.201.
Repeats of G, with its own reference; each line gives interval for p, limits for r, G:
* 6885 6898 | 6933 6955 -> 0.183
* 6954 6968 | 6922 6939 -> 0.135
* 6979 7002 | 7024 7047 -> 0.202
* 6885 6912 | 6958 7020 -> 0.210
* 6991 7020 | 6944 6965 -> 0.152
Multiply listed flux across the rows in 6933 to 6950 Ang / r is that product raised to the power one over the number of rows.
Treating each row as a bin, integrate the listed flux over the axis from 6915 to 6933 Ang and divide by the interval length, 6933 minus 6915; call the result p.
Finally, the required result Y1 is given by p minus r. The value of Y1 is 0.02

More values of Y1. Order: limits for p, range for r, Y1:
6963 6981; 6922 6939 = 0.19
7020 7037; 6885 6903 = 0.50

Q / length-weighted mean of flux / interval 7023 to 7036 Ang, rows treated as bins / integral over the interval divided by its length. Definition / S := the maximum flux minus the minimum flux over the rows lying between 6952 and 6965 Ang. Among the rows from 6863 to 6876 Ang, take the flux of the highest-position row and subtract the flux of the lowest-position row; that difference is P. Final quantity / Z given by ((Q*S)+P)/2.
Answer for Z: 0.70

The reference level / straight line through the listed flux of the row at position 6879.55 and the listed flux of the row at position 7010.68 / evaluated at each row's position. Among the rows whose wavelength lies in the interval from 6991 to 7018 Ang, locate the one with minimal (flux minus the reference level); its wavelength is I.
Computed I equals 7017.14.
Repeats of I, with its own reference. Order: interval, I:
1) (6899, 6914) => 6901.76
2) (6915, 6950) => 6935.22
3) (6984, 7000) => 6984.90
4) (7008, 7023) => 7020.37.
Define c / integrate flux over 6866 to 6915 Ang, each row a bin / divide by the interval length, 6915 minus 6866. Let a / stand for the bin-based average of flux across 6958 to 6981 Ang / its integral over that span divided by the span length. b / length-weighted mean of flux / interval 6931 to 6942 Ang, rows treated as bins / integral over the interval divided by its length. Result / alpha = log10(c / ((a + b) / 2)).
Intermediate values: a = 6.45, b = 6.19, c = 6.0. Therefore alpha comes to -0.02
